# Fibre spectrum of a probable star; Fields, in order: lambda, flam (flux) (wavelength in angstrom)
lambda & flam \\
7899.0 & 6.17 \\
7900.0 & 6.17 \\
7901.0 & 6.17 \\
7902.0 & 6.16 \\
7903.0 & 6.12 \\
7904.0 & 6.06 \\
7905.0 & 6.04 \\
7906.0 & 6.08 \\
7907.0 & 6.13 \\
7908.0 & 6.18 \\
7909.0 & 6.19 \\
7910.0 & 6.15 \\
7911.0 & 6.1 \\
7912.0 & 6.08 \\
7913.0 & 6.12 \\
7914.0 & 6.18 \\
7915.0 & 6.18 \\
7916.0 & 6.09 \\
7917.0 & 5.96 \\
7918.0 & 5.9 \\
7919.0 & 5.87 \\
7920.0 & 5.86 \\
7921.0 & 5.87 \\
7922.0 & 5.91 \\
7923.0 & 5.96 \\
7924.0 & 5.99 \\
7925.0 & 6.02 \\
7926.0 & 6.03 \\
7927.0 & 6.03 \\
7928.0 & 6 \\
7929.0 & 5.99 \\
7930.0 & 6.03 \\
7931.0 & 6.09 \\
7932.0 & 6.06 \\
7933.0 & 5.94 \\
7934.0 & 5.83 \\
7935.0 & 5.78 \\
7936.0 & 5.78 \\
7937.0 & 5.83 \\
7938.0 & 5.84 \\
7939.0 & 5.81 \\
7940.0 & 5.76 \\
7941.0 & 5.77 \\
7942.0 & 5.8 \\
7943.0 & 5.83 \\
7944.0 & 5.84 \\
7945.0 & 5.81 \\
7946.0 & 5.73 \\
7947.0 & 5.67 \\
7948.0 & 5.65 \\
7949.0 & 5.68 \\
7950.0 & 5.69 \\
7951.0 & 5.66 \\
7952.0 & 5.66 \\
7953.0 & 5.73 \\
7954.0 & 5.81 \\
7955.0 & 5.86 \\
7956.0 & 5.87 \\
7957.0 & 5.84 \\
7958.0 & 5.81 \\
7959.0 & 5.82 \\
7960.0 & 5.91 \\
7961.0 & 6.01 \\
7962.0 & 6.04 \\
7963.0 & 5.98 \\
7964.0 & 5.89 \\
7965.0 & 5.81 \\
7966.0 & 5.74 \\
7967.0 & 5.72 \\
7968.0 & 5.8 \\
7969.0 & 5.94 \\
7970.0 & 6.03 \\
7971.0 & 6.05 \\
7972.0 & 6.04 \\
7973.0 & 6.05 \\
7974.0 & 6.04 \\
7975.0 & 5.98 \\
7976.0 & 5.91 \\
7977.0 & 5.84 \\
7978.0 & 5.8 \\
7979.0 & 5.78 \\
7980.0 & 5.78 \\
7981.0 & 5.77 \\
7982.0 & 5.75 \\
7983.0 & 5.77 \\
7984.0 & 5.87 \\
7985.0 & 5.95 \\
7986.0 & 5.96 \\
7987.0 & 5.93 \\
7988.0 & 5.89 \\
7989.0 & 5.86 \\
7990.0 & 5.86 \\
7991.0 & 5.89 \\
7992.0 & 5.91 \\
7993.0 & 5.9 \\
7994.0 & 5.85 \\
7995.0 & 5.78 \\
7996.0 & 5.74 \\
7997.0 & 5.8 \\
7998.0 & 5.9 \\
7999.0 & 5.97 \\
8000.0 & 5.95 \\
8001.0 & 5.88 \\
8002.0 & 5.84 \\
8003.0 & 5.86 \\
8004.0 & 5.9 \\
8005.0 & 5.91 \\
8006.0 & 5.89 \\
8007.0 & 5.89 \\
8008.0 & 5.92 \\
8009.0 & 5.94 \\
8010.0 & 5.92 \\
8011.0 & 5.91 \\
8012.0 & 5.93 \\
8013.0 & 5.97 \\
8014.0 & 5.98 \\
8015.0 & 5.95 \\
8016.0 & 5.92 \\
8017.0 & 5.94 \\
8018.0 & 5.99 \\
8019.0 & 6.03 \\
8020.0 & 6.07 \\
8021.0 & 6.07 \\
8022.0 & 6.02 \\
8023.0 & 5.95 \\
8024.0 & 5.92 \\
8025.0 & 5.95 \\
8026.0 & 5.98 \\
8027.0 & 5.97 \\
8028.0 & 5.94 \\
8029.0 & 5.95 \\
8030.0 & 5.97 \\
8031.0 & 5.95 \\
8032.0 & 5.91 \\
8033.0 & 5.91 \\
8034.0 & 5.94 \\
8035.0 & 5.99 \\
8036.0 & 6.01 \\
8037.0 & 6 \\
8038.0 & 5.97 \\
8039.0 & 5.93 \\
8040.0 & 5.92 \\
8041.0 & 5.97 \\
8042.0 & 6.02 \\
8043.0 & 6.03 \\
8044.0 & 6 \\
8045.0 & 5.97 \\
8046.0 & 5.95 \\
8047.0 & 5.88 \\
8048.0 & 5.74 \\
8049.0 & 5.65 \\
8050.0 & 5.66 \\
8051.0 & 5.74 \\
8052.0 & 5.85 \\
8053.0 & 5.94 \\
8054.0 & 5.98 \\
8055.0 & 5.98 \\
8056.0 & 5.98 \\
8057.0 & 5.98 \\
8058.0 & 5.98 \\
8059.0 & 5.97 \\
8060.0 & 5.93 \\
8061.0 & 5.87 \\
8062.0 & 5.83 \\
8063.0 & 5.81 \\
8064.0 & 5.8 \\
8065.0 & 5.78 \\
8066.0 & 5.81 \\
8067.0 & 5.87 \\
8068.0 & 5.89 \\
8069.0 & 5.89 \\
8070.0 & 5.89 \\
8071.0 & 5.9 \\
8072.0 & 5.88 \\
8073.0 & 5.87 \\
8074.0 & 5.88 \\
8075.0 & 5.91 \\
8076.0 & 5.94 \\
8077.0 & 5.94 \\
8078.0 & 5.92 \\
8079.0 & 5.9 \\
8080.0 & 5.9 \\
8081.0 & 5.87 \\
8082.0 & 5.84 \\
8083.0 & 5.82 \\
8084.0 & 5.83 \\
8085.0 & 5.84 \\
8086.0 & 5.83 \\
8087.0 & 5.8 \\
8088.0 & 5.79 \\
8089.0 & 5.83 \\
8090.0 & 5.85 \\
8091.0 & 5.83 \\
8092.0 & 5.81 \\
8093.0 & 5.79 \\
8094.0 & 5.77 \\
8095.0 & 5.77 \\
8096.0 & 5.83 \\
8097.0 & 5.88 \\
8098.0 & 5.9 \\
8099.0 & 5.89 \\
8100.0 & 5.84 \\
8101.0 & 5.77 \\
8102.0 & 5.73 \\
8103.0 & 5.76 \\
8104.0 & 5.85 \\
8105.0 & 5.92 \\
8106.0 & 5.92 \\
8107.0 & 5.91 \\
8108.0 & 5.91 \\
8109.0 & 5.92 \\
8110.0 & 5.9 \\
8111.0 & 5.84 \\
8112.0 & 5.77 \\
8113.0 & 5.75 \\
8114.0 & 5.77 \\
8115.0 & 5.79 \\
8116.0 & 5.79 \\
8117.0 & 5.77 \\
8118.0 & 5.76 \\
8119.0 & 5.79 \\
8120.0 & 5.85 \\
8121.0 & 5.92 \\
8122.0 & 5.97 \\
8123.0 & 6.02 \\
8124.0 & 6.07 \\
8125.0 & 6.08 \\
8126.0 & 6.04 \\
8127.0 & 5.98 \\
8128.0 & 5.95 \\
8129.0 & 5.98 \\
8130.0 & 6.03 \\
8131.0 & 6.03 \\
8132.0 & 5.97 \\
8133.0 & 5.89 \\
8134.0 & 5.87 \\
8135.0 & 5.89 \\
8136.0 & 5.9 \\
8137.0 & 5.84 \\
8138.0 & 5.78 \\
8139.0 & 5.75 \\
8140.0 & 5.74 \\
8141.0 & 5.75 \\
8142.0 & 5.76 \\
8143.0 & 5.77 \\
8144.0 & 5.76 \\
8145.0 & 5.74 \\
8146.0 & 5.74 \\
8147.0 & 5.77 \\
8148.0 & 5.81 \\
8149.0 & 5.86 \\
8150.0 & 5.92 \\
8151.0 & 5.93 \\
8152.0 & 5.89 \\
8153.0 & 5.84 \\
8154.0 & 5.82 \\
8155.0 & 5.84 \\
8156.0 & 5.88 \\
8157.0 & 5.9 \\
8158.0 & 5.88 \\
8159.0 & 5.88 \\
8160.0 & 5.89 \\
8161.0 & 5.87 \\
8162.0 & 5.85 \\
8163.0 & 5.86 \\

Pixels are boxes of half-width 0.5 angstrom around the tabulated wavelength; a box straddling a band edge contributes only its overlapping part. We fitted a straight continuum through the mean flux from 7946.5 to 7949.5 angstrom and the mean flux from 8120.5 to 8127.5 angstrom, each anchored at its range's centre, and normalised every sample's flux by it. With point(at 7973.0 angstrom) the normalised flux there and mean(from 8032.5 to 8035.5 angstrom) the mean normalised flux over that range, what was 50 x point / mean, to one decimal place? 51.9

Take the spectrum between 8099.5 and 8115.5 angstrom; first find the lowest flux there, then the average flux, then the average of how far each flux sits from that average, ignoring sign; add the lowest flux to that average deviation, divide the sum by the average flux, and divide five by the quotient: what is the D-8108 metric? 5.04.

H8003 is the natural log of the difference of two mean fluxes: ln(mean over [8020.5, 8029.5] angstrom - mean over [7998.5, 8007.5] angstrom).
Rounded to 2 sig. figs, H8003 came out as -2.6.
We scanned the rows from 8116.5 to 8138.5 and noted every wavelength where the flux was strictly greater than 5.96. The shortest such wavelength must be 8122.0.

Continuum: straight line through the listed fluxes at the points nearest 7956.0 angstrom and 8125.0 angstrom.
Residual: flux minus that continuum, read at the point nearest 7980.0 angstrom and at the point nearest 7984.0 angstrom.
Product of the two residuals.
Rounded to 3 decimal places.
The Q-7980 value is 0.004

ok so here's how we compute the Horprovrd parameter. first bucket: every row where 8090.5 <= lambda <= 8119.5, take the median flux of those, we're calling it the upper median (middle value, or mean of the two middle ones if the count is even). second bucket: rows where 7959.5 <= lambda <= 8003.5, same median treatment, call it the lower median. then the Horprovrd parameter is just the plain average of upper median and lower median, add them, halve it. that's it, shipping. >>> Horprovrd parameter 5.850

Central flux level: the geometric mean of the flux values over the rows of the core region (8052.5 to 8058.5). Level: 5.97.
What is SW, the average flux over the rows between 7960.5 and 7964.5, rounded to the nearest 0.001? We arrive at 5.980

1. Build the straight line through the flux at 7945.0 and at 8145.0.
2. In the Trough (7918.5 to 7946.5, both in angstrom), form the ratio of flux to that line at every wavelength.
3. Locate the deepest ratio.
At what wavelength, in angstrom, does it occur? 7946.0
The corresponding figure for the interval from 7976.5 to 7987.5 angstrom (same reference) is 7982.0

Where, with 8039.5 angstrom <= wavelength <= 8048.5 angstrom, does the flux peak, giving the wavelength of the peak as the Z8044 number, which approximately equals 8043.0 angstrom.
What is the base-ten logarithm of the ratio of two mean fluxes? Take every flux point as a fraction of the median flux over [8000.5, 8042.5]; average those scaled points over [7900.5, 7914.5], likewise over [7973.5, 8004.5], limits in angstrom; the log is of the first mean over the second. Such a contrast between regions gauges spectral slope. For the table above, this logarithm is 0.0187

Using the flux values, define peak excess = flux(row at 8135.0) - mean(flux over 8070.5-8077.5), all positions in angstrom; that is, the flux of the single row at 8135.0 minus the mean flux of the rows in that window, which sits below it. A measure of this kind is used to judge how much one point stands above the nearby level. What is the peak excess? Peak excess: -0.01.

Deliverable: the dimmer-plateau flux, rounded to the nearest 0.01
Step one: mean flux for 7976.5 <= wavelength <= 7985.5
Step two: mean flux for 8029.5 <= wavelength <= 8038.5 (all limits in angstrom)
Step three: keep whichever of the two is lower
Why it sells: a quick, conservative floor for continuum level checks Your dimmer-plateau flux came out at 5.81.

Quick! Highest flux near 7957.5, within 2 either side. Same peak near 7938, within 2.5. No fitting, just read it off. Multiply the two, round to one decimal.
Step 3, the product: 34.3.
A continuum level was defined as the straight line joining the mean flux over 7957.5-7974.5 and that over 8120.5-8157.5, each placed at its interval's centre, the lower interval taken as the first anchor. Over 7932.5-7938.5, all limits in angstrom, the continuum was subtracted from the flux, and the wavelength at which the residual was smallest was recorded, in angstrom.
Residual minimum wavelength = 7935.0 angstrom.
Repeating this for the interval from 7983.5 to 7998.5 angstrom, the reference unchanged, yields 7996.0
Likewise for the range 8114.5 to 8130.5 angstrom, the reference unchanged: 8118.0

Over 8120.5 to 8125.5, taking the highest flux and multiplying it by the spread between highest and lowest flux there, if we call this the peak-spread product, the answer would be 1.0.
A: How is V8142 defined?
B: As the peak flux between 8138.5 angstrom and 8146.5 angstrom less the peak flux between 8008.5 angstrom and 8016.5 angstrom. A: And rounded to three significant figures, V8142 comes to -0.210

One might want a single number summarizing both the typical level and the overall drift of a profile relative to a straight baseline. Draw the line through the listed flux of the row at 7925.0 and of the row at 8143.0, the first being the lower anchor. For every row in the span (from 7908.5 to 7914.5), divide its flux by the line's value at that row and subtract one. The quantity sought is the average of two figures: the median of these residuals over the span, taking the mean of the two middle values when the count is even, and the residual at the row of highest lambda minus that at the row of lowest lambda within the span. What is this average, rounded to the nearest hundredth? 0.01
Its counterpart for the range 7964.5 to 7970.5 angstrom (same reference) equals 0.00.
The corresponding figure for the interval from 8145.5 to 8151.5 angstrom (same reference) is 0.02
